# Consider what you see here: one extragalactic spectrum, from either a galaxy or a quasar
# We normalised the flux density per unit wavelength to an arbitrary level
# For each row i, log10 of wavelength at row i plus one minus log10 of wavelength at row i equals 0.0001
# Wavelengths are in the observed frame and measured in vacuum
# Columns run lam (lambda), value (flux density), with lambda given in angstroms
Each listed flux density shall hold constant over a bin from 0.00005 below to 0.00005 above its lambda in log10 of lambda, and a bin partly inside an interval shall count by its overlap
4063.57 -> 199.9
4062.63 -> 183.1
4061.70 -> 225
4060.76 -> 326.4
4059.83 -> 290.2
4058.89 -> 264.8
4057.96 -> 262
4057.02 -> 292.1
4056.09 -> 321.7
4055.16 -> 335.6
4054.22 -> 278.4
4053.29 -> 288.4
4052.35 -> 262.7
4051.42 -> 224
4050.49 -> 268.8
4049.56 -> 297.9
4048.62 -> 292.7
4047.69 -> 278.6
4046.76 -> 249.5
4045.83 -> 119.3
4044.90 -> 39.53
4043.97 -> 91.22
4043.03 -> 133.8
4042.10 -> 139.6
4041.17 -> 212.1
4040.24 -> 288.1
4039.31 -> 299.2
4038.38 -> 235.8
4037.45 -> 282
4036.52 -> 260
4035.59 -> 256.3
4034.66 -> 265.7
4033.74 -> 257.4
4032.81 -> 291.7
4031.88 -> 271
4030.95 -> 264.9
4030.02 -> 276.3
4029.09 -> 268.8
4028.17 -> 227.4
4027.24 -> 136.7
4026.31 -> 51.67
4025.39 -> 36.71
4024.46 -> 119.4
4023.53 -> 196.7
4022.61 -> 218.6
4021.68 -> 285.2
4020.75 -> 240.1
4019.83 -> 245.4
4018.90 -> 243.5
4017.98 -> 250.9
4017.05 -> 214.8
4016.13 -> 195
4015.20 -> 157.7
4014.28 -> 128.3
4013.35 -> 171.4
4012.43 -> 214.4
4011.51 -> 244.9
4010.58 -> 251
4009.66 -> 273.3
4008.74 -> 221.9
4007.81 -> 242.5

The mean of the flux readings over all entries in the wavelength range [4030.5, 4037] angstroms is 267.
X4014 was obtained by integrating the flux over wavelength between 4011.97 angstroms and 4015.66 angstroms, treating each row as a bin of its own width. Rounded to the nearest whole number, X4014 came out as 621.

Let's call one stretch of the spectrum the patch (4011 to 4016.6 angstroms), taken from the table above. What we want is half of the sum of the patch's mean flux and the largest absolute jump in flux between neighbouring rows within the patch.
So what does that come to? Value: 114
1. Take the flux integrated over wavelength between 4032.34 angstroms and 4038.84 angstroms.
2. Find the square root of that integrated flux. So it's 41.4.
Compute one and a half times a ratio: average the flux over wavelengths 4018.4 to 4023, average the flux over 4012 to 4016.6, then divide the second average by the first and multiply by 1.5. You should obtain 1.05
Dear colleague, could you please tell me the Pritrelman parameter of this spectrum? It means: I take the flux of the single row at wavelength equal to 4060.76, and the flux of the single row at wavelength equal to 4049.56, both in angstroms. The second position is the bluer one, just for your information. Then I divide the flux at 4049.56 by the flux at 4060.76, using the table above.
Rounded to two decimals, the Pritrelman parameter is 0.91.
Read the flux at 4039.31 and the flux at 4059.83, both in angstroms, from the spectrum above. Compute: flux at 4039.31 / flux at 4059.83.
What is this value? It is 1.0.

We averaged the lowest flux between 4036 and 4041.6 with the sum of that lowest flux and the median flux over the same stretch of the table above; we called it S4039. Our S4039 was 348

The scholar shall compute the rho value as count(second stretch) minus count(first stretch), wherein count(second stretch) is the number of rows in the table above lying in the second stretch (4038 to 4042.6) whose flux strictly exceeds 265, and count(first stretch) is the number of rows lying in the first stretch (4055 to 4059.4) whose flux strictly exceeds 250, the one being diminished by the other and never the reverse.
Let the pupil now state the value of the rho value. -3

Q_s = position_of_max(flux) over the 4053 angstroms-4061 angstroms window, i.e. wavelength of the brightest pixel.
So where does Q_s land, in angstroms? 4055.16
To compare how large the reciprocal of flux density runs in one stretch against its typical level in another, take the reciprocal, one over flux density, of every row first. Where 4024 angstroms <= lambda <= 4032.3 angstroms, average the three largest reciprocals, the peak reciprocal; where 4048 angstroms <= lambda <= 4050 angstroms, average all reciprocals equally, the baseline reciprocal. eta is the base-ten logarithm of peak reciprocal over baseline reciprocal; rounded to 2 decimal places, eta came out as 0.73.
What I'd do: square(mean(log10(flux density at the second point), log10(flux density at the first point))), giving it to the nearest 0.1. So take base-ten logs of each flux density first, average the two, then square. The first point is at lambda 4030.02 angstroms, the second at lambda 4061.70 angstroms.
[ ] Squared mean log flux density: 5.7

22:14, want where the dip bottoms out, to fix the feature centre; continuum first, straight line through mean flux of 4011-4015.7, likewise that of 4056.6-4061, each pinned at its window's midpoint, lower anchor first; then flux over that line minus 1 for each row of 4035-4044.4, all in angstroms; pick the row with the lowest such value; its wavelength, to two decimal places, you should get 4043.97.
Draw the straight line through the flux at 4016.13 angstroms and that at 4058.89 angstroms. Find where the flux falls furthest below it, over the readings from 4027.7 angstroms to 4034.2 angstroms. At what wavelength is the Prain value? 4028.17 angstroms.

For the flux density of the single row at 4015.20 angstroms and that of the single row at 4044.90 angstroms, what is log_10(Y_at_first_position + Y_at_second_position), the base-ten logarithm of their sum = 2.29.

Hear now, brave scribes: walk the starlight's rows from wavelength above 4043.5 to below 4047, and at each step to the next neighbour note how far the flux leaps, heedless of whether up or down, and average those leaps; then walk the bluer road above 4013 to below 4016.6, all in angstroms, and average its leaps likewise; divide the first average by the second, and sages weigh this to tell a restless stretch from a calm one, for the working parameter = 2.4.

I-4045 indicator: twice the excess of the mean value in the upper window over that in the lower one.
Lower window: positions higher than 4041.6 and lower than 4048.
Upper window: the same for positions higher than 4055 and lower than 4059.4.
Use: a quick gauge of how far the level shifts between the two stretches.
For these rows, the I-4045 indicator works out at 290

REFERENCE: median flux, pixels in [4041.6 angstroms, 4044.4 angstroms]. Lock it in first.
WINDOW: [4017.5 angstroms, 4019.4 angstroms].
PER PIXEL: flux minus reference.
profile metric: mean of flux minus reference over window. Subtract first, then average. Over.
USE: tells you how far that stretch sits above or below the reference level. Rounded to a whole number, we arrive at 113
